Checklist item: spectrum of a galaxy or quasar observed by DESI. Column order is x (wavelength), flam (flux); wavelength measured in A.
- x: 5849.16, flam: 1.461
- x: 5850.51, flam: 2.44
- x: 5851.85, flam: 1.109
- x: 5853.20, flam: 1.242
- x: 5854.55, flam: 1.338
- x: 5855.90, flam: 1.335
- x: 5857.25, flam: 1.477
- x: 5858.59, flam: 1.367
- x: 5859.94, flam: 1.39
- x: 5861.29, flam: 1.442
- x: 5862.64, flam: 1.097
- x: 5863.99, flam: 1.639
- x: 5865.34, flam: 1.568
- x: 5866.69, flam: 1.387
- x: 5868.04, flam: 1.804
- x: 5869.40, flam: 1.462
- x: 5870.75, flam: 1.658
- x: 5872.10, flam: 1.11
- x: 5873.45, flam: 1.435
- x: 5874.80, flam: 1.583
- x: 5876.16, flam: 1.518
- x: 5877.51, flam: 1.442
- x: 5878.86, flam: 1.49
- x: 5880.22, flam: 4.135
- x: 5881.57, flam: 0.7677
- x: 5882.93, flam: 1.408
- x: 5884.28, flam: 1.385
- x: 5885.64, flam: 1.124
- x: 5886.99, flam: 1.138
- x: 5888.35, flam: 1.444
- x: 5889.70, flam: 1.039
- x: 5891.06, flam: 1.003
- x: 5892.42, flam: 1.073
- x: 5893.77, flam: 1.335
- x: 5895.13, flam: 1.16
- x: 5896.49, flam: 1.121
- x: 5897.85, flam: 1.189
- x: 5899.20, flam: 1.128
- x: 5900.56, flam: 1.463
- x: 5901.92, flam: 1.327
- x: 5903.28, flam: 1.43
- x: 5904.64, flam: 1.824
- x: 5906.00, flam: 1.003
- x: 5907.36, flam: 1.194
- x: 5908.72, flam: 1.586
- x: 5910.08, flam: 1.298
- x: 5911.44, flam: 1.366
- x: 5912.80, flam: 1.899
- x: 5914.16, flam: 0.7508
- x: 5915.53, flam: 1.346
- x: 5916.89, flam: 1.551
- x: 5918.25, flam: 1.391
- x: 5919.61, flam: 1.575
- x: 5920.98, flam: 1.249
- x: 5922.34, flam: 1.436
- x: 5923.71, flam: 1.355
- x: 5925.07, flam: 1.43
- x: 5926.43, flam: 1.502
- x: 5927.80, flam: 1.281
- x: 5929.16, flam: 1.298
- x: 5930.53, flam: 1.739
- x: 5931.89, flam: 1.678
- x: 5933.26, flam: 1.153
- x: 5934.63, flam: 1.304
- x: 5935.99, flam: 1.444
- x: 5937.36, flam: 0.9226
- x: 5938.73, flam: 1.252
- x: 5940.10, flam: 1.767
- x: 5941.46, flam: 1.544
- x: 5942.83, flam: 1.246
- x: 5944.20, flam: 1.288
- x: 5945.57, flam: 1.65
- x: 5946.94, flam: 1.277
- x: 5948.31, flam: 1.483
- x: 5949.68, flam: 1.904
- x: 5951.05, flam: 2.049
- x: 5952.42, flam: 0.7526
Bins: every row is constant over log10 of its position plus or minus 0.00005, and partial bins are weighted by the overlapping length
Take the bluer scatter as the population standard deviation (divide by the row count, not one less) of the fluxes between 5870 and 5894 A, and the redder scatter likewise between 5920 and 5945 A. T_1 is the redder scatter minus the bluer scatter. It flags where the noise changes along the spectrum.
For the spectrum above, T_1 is -0.5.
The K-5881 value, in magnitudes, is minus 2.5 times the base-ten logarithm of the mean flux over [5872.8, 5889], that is -0.49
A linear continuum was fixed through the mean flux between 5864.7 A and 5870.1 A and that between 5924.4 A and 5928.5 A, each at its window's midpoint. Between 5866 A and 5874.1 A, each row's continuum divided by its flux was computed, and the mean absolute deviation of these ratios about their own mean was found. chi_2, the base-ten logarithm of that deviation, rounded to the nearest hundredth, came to -0.91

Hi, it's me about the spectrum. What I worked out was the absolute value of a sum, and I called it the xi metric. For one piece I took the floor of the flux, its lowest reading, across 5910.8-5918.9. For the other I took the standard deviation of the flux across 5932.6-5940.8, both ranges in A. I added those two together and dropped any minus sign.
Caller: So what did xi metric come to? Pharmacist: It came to 1.0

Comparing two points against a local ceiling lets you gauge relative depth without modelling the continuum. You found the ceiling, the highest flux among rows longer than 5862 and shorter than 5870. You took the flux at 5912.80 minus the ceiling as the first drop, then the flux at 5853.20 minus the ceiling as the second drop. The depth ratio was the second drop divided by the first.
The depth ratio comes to -5.9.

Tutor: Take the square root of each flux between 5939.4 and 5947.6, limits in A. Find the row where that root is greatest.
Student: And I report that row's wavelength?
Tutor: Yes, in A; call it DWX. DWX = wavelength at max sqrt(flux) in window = 5940.10 A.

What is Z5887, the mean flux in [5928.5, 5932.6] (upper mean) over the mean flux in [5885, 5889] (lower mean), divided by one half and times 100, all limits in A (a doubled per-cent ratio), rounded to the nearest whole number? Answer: 254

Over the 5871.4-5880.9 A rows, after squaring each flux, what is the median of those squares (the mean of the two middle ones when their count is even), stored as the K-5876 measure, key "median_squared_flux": 2.2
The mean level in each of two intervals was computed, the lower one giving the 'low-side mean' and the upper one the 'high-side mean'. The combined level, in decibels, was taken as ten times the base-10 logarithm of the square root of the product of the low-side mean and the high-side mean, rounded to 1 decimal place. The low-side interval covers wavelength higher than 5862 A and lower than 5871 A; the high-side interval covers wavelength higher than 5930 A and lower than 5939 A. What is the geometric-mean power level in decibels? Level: 1.6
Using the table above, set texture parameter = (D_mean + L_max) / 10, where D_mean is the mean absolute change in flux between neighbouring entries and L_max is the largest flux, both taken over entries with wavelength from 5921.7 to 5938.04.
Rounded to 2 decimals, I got 0.19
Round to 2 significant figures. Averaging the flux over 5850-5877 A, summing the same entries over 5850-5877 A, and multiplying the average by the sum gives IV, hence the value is 43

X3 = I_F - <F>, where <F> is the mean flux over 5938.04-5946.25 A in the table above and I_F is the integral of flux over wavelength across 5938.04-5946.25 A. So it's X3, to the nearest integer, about 11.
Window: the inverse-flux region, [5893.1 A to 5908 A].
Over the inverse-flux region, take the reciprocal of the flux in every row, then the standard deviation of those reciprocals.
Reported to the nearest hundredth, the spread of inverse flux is 0.12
